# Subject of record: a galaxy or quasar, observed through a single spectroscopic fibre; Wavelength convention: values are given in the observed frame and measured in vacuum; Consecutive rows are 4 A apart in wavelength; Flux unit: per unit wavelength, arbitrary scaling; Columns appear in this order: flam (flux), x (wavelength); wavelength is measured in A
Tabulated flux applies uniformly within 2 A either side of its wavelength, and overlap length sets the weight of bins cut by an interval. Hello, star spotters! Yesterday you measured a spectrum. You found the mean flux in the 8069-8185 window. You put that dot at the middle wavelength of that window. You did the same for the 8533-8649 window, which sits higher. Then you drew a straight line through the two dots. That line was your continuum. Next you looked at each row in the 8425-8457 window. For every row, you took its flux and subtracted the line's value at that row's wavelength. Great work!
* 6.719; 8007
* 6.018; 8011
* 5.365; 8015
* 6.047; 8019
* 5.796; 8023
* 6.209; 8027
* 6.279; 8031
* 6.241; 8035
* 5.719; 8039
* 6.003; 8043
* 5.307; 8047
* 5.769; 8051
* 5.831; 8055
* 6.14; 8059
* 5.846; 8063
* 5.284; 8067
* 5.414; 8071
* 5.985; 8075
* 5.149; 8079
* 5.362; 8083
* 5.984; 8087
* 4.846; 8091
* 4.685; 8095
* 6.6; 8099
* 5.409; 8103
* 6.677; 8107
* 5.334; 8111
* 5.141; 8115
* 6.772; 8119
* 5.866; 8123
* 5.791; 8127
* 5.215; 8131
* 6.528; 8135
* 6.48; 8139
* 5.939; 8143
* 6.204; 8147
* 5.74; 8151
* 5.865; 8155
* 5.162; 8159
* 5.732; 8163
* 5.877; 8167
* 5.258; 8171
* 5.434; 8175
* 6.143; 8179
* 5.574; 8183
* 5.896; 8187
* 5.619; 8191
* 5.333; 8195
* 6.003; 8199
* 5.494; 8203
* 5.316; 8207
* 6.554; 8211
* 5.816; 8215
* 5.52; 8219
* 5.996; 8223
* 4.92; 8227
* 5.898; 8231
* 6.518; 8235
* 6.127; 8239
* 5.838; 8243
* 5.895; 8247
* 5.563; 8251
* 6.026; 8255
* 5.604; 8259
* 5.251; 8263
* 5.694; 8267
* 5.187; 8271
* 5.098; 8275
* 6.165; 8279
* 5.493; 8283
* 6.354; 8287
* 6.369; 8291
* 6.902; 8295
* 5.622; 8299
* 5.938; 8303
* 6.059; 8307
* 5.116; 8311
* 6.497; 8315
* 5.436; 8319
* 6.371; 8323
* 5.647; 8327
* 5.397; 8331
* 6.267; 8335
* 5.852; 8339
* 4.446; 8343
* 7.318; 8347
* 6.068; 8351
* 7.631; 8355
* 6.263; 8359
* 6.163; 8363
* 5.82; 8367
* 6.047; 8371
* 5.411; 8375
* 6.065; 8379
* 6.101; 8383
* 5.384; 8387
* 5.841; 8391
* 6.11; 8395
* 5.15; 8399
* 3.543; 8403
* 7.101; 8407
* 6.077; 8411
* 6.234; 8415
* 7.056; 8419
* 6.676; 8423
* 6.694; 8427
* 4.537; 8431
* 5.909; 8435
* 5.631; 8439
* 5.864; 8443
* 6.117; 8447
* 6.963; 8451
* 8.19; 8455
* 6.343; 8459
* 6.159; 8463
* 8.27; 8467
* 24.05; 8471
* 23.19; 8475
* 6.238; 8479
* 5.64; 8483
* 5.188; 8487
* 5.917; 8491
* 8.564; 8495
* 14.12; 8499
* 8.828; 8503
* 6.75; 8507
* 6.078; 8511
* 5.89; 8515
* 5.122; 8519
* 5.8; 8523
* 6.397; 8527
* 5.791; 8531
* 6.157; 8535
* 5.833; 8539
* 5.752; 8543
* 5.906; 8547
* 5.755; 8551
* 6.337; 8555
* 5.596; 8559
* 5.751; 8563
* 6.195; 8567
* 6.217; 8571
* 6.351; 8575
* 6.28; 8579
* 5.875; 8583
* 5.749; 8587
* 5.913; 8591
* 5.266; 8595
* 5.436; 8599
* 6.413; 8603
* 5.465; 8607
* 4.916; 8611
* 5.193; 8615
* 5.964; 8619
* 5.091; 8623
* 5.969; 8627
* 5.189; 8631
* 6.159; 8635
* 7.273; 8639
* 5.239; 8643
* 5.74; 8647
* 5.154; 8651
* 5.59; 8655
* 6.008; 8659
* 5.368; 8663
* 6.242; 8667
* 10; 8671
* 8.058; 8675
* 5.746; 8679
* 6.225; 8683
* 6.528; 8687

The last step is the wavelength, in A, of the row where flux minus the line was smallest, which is 8431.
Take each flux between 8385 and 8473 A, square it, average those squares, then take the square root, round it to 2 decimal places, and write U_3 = 7.99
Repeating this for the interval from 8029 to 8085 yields 5.75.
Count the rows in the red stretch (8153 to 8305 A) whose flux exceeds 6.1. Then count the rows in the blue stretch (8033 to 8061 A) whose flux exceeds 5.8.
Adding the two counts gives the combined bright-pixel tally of 12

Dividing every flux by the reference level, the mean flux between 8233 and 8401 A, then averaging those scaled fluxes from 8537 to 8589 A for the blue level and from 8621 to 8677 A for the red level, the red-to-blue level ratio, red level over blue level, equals 1.04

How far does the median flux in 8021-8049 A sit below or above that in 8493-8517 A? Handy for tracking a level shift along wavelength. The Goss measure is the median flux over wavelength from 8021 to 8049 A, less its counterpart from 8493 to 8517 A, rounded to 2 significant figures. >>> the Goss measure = -1.7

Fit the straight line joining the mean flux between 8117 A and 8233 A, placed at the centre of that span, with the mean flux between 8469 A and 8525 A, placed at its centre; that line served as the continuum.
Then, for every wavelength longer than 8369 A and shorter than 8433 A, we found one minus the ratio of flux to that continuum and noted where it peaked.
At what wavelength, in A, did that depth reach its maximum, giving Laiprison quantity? 8403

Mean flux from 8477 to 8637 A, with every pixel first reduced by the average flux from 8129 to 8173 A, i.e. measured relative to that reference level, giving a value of 0.36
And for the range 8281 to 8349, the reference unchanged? 0.13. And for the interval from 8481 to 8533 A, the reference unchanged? 1.11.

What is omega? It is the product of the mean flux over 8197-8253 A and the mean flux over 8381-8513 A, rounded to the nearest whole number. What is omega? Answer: 44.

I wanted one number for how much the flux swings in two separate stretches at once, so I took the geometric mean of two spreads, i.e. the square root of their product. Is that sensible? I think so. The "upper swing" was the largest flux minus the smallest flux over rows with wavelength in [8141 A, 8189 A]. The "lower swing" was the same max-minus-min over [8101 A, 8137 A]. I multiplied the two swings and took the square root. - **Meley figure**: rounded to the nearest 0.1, 1.3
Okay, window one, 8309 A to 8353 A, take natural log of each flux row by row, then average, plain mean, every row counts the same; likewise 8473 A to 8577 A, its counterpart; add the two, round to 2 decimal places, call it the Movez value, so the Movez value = 3.65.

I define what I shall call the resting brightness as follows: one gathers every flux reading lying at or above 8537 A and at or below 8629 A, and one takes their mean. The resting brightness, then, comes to 5.79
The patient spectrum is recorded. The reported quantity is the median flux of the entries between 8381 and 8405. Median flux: 5.61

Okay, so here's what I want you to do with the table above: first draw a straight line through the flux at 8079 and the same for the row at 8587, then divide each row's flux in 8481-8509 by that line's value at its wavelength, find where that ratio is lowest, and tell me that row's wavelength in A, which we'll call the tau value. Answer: 8487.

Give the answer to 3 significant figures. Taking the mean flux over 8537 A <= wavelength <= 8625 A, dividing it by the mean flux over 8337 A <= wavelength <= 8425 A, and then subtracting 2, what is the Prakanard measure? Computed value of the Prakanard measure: -1.04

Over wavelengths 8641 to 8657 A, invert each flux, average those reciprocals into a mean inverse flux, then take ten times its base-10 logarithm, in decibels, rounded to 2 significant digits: -7.3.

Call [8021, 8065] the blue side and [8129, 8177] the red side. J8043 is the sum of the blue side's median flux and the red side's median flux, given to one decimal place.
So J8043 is 11.6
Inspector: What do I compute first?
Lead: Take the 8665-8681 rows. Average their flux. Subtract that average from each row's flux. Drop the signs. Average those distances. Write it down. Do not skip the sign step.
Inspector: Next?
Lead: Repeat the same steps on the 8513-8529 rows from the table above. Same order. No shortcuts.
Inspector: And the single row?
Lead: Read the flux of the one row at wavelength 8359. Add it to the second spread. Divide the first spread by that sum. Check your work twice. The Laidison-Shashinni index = 0.23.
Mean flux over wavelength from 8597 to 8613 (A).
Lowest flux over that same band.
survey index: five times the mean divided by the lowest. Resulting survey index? 5.65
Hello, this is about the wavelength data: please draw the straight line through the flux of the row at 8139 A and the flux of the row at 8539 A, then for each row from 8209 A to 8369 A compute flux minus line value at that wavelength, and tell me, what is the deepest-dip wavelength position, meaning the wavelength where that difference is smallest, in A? 8343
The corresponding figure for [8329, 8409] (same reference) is 8403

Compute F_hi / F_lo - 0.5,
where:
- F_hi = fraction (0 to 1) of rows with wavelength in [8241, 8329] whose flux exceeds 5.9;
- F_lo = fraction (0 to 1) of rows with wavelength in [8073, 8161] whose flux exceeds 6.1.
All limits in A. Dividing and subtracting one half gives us 1.0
